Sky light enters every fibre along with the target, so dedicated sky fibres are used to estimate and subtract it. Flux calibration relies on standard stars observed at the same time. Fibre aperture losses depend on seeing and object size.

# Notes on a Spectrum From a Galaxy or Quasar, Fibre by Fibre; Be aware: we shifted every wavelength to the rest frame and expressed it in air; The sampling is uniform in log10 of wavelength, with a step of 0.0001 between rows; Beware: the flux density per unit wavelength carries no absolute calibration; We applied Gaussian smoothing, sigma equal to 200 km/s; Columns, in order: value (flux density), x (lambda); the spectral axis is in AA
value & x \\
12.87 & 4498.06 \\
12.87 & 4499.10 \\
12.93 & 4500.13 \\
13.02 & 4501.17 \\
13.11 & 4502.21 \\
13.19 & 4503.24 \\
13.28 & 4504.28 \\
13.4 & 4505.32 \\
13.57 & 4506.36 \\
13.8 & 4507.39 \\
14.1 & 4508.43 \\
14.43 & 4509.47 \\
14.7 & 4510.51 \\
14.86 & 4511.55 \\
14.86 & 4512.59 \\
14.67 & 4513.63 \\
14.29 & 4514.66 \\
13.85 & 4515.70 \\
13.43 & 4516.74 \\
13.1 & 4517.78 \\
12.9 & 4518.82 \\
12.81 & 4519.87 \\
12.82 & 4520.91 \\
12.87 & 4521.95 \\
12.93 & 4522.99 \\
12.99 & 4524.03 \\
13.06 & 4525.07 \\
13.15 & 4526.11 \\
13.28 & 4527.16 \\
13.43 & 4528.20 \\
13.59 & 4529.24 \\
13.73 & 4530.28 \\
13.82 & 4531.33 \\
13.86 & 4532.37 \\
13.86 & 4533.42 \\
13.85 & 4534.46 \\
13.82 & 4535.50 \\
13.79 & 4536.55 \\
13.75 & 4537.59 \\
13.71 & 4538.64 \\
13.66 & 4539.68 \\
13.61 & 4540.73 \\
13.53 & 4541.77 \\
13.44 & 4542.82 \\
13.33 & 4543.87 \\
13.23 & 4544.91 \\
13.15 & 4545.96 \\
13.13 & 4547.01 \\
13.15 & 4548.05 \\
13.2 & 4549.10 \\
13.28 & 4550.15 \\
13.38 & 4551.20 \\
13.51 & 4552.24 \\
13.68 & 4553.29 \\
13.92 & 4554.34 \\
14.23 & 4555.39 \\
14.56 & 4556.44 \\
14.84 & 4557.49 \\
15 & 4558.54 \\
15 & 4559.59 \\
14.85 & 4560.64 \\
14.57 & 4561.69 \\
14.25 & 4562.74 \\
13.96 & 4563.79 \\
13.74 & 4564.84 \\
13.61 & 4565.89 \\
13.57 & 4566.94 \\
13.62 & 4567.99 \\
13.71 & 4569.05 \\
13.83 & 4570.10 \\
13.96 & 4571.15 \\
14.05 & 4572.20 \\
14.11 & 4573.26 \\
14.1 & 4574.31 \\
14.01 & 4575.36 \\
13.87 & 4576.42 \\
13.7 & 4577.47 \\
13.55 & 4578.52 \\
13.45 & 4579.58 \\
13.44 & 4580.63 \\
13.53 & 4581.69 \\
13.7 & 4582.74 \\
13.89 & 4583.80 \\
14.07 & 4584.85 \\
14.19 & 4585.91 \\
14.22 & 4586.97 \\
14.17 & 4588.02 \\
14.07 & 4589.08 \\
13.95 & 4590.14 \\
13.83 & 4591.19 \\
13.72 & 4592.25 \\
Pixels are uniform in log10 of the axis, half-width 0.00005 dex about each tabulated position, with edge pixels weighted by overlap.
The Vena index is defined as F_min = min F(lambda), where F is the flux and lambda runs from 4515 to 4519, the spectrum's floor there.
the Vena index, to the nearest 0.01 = 12.90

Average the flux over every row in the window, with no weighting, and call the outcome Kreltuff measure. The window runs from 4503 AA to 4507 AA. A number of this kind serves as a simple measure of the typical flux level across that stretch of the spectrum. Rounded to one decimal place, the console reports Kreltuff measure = 13.4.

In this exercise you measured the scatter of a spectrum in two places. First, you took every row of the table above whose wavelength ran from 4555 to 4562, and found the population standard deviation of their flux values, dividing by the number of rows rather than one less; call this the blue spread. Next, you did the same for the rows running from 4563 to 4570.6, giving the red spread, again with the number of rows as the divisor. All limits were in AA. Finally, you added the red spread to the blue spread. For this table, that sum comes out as 0.39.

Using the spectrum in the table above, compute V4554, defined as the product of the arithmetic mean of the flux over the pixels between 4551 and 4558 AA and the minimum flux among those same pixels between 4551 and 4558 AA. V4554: 188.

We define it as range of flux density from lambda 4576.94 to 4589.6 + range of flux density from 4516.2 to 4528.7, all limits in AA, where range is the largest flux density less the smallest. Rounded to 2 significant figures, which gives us 1.4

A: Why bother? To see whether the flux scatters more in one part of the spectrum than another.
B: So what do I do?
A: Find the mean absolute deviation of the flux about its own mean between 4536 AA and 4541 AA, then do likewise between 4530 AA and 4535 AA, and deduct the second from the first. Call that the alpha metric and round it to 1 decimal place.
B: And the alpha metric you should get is 0.0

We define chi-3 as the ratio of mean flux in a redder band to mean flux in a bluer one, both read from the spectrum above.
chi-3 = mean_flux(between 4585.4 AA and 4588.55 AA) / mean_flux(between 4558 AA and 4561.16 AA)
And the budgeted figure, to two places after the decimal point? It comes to 0.95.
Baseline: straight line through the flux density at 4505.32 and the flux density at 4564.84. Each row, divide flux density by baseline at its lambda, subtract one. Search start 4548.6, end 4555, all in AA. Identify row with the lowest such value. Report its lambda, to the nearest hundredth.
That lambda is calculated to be 4549.10 AA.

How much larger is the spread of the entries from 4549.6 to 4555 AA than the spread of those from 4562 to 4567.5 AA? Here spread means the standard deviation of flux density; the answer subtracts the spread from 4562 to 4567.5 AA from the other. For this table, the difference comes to -0.03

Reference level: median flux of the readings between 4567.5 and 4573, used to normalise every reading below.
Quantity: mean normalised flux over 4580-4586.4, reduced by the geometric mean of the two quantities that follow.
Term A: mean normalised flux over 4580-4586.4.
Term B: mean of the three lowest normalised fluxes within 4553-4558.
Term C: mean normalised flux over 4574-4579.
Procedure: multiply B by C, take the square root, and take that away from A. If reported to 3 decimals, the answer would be -0.007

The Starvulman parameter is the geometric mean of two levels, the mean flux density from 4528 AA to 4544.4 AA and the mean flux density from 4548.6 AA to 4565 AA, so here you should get 13.9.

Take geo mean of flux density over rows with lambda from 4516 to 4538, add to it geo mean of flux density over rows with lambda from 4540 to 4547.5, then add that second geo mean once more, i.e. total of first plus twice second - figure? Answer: 40.1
